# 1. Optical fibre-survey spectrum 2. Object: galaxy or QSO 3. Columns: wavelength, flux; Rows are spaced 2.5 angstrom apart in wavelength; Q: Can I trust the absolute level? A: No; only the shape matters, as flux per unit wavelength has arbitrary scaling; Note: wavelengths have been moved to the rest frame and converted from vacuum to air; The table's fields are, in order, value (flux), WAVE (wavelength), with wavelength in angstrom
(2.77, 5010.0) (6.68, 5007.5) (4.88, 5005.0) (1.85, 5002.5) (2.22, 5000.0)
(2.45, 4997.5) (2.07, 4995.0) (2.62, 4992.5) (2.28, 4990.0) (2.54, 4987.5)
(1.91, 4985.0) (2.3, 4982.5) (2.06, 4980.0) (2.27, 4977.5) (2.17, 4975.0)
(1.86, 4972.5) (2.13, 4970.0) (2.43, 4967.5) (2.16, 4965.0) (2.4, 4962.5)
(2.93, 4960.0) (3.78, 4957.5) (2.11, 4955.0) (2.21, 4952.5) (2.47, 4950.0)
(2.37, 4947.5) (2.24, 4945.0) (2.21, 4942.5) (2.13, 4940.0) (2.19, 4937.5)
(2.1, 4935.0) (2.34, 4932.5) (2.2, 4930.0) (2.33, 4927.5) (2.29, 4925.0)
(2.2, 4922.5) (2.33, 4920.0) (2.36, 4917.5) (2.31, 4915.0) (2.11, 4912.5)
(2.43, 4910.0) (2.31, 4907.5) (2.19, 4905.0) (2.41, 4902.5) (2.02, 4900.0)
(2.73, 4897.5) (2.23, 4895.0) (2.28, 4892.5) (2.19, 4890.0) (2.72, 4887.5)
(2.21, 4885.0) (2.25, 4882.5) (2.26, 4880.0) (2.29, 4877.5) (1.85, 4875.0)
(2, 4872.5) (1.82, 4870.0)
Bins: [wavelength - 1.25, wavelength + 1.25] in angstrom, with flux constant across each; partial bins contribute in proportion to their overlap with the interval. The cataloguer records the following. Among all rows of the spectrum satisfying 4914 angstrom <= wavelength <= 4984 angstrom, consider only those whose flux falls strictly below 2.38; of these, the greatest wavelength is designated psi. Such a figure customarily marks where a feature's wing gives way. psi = 4982.5 angstrom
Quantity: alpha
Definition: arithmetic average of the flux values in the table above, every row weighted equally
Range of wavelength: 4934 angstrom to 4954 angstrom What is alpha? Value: 2.24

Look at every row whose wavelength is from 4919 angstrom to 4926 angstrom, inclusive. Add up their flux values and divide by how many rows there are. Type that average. 2.27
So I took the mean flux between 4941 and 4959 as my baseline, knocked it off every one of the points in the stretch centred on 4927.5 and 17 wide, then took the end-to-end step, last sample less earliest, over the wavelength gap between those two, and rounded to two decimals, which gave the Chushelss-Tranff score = -0.02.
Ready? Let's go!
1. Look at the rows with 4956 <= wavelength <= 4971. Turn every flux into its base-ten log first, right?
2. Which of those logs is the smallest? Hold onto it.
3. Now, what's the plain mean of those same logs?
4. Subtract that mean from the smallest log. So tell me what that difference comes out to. -0.08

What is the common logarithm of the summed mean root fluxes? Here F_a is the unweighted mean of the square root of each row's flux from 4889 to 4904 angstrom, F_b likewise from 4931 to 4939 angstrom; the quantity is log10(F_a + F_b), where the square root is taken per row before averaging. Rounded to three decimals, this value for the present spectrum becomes 0.478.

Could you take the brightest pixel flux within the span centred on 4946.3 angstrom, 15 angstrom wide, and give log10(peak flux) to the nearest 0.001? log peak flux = 0.393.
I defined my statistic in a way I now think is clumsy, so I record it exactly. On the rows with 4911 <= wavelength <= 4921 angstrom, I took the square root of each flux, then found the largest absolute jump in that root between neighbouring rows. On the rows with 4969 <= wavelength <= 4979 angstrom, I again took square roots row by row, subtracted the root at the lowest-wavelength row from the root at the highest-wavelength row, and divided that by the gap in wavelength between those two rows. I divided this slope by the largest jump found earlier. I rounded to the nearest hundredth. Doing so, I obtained 0.09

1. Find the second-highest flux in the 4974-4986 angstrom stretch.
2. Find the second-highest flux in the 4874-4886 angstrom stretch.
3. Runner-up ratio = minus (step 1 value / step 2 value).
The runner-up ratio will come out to -1.00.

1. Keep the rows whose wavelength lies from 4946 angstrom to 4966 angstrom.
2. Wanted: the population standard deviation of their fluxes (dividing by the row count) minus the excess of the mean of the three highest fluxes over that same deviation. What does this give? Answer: -2.02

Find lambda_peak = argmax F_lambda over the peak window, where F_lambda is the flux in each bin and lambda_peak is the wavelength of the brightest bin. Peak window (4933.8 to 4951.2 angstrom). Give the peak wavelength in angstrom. 4950.0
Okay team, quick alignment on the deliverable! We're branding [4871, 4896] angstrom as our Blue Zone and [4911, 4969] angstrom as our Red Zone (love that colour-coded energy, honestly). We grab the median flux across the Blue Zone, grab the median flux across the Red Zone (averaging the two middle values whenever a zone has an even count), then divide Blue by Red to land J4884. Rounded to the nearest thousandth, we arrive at 0.978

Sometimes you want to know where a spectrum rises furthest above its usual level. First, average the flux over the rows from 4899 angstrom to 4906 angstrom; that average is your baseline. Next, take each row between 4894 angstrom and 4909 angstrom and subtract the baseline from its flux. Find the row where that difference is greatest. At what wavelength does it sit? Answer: 4897.5 angstrom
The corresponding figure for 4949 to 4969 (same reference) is 4957.5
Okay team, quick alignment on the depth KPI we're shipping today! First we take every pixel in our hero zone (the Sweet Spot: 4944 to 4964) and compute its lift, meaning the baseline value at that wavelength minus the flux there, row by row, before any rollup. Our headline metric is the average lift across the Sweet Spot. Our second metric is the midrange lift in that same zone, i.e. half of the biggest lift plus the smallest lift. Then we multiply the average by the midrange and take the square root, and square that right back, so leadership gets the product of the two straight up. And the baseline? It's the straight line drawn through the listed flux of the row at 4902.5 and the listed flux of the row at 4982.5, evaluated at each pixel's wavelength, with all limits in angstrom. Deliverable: 0.14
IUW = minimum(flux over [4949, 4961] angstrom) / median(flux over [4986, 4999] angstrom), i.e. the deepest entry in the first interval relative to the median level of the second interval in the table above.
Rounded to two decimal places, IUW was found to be 0.86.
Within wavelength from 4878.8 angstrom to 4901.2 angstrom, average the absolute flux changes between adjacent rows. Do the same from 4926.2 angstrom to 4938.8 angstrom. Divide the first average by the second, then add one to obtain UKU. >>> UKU 3.0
